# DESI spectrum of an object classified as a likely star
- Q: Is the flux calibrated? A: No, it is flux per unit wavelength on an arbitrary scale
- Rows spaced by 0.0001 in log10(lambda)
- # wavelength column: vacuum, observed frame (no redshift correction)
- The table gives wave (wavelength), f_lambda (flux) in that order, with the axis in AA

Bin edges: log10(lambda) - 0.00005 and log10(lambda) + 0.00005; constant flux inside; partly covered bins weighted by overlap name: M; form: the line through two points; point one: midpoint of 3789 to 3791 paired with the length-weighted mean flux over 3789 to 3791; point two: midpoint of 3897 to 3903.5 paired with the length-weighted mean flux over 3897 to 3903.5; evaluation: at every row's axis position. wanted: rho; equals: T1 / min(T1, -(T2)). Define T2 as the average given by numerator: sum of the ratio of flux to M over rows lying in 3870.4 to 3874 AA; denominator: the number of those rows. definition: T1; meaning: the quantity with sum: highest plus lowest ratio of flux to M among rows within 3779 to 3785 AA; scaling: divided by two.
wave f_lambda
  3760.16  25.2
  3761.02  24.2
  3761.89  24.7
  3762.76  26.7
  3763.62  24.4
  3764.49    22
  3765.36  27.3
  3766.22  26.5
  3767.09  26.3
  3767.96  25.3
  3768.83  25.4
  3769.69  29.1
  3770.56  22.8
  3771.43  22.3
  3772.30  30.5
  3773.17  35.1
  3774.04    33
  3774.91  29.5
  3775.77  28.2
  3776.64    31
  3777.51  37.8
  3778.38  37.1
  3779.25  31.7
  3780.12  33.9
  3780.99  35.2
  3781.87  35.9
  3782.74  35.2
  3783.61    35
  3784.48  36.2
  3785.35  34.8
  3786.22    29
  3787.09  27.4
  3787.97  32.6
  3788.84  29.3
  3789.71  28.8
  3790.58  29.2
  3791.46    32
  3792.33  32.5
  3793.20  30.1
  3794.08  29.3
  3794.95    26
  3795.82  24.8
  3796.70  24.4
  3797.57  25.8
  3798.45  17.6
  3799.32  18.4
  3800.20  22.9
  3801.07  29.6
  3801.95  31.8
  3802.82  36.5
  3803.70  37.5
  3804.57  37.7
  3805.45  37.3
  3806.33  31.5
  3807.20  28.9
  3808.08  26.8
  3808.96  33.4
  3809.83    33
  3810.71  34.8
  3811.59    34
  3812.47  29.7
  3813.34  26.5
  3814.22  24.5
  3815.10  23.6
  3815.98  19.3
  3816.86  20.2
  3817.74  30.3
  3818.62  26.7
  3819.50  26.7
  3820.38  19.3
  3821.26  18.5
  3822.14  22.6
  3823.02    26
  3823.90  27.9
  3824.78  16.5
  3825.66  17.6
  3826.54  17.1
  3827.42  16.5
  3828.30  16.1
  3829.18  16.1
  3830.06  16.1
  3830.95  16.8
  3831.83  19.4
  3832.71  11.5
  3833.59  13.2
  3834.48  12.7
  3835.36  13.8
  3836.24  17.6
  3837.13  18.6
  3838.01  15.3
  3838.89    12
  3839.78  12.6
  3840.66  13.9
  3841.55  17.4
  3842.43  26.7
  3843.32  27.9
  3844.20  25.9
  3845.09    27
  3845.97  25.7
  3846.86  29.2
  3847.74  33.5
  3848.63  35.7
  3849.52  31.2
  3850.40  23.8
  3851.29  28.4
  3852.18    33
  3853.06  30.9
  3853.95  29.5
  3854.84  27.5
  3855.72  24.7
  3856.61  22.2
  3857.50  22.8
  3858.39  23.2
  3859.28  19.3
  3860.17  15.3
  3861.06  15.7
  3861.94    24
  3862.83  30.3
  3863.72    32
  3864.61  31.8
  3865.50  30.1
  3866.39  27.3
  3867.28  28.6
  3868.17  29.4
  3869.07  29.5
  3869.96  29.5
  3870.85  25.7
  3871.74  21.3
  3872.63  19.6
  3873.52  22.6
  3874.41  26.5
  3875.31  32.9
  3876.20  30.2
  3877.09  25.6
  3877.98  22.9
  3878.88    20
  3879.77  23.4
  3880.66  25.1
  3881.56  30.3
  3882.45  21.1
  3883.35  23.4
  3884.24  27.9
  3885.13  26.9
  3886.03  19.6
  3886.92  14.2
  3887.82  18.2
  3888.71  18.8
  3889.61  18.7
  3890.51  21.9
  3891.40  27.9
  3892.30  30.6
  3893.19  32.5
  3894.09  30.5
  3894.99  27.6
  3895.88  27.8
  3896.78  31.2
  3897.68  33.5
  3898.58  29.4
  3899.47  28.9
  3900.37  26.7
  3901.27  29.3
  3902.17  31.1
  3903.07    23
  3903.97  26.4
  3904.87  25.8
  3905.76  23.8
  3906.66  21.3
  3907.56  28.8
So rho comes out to -1.5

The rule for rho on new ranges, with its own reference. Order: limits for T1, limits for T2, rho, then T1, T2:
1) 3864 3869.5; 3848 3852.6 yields -1.0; 1.02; 1.0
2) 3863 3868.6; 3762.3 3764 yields -1.2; 1.02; 0.9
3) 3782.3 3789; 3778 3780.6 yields -0.9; 1.09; 1.2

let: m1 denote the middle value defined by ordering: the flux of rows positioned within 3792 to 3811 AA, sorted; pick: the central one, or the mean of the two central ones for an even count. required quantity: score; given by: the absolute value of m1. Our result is 30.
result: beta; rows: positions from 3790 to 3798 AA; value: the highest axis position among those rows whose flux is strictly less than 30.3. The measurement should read 3797.57 AA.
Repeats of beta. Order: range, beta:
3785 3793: 3790.58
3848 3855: 3854.84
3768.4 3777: 3775.77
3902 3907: 3906.66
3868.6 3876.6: 3876.20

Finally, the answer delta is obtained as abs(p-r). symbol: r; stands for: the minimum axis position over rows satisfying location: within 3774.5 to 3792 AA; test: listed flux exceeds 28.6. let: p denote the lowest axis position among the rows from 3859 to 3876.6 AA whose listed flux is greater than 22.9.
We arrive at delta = 87.0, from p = 3861.94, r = 3774.91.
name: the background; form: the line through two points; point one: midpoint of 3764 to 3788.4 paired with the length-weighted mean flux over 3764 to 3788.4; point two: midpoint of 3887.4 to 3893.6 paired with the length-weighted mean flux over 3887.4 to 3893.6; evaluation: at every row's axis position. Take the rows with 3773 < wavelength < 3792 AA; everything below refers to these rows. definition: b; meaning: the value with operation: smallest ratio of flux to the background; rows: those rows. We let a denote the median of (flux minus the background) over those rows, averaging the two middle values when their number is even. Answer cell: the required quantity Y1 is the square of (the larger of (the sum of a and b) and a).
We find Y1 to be 12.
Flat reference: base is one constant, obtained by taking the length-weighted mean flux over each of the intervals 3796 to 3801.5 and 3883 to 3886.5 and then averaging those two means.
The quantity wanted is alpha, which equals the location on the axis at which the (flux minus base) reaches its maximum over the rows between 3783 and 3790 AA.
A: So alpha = 3784.48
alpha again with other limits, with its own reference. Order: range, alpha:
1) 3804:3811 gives 3804.57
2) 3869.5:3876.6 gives 3875.31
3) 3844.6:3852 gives 3848.63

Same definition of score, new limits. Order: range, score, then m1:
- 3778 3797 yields 32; 32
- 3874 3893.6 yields 24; 24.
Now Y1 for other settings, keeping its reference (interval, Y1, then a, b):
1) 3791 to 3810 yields 1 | 0.5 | 0.601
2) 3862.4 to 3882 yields 11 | 2.5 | 0.781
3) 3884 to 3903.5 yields 19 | 3.8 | 0.585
